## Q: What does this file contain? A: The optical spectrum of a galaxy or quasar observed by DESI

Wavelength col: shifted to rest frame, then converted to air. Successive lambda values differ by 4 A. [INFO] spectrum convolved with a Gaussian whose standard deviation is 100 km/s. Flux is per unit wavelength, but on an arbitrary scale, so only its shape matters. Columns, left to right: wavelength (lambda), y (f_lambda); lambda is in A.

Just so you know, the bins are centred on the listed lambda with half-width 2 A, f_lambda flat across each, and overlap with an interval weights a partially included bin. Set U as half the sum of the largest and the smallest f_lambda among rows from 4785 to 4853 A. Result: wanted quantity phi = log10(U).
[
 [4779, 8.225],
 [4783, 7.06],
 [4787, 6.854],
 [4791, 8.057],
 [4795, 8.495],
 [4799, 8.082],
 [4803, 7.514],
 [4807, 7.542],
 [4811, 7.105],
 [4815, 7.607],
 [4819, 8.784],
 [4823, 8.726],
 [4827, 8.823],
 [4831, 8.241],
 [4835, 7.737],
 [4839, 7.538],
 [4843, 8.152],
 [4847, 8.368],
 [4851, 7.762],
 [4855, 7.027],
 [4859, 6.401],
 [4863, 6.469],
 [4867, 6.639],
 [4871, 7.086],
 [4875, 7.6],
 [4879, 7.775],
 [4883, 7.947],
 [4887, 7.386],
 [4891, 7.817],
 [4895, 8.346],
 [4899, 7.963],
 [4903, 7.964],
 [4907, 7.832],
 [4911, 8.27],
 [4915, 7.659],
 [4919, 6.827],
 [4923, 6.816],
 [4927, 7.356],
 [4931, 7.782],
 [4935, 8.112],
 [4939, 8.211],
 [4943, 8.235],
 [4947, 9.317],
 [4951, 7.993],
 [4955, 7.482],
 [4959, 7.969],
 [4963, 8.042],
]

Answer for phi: 0.894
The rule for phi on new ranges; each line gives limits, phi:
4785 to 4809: 0.885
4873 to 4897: 0.896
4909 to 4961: 0.907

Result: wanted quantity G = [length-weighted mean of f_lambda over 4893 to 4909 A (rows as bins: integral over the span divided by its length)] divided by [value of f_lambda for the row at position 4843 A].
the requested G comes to 0.98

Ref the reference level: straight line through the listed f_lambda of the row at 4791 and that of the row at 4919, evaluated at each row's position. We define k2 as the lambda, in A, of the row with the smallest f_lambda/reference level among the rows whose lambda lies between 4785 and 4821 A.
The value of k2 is 4787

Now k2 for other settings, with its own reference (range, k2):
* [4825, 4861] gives 4859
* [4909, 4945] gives 4919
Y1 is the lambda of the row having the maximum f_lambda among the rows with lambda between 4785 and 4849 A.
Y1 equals 4827 A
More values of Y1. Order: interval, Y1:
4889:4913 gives 4895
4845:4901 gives 4847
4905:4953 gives 4947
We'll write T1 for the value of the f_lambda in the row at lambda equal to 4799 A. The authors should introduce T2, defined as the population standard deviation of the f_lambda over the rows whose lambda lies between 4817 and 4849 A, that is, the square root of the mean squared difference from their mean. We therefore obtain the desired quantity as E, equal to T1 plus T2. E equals 8.5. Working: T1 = 8.082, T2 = 0.45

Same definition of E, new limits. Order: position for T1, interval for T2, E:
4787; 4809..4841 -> 7.5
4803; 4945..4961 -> 8.2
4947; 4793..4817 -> 9.8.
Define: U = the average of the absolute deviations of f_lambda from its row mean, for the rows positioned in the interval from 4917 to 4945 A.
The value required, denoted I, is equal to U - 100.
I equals -99.47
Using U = 0.53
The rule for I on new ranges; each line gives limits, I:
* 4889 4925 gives -99.59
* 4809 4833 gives -99.43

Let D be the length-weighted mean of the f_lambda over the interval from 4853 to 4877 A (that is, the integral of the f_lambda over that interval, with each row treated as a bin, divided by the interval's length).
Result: 6.9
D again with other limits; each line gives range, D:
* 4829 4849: 8.0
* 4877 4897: 7.9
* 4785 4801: 7.9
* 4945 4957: 8.3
